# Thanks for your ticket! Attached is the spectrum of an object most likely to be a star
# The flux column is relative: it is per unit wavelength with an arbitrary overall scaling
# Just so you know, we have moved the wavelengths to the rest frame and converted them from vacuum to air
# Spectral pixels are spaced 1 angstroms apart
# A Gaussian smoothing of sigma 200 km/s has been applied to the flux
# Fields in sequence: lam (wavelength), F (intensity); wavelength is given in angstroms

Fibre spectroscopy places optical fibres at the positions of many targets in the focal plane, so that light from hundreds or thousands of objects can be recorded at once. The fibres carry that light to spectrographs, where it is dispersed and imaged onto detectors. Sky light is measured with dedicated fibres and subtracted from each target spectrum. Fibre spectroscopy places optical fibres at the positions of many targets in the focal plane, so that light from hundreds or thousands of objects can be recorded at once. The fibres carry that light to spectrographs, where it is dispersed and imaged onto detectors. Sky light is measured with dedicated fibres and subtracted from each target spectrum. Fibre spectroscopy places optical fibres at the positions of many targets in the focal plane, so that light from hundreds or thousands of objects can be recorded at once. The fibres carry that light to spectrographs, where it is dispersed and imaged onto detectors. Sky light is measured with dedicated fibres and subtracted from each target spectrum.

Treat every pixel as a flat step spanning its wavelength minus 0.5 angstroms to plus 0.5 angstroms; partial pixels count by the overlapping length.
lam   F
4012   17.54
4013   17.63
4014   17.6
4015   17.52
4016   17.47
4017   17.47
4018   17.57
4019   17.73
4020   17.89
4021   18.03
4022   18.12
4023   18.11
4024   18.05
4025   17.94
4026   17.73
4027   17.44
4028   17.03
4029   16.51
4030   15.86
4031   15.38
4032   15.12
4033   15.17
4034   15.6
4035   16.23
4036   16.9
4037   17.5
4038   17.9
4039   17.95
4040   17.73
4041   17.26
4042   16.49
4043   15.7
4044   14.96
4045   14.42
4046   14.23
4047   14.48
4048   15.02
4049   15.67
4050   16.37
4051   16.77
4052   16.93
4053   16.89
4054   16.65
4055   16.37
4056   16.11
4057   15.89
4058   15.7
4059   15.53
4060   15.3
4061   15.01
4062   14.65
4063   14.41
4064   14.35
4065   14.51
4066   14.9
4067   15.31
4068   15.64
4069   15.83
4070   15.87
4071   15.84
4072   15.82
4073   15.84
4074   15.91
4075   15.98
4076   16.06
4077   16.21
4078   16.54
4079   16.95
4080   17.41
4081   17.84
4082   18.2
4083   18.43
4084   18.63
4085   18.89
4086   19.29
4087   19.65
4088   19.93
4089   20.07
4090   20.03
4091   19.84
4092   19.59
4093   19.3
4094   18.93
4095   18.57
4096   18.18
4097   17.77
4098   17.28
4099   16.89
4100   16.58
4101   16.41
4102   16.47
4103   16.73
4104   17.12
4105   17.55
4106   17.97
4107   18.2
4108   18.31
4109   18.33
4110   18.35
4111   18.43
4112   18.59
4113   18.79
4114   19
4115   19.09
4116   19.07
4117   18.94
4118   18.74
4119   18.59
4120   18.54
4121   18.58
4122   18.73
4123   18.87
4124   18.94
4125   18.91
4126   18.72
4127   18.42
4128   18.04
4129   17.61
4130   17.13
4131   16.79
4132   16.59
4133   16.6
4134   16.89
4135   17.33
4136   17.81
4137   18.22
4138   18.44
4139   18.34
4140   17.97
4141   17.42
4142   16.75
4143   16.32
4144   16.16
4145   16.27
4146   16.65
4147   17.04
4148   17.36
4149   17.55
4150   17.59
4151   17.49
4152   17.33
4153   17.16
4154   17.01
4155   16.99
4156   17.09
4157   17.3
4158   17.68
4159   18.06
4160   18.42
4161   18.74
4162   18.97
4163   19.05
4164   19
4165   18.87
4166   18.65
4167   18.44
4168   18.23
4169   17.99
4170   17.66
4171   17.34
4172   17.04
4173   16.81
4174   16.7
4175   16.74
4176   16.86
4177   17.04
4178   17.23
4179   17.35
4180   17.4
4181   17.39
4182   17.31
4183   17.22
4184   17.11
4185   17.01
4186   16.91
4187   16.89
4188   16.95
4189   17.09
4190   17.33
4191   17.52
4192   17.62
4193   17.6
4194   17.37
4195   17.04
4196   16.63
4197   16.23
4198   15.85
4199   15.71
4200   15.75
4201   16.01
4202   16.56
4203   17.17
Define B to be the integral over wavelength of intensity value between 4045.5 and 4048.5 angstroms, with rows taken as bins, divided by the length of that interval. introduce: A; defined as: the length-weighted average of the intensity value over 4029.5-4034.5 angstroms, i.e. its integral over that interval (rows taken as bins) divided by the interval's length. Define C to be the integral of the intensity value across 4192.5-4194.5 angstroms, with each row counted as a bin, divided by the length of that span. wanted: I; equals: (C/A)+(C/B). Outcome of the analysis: 2.33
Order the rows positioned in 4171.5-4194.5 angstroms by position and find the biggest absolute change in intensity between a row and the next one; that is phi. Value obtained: 0.24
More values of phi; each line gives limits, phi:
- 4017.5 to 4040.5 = 0.67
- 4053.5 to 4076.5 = 0.41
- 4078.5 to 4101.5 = 0.49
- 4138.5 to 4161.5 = 0.67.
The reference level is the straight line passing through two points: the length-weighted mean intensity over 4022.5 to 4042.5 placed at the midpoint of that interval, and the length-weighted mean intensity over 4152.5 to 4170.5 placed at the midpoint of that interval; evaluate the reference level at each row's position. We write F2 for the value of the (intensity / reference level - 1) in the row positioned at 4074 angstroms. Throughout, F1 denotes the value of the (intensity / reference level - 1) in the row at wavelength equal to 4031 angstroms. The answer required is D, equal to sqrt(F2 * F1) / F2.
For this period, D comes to -1.1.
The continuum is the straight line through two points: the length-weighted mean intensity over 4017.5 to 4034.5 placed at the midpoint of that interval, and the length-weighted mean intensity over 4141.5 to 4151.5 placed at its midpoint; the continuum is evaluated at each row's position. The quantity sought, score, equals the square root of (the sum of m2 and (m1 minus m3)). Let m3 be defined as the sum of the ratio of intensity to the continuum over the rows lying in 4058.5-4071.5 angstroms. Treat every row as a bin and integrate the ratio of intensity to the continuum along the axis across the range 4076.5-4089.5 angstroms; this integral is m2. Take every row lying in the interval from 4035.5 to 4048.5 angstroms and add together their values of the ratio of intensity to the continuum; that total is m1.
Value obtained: 3.85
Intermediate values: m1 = 12.4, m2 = 14.0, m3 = 11.6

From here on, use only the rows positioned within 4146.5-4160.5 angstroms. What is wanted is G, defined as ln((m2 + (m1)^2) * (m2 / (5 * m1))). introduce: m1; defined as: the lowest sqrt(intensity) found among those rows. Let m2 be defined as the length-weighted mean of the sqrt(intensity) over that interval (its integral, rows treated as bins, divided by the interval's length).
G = 1.46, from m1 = 4.12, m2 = 4.18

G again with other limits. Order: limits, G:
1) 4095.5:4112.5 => 1.45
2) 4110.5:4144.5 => 1.46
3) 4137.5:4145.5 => 1.43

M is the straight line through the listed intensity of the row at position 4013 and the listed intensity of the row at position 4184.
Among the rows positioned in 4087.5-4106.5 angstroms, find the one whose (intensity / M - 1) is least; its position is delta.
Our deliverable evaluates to 4101 angstroms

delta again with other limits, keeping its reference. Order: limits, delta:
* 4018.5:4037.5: 4032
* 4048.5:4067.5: 4064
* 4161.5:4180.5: 4174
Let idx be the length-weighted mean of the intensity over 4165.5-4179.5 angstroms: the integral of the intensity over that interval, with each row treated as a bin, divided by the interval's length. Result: 17.4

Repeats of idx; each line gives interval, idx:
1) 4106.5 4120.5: 18.6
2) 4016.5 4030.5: 17.5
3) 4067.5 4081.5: 16.3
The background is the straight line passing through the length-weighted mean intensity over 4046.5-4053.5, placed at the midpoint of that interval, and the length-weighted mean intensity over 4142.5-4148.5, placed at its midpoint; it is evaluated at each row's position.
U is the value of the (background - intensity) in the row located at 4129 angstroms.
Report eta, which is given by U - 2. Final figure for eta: -3.1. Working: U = -1.1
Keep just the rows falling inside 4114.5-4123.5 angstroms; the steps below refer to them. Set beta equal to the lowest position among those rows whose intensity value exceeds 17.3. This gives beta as 4115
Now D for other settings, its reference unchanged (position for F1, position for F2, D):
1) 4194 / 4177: -0.9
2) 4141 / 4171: -0.8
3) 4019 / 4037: 1.3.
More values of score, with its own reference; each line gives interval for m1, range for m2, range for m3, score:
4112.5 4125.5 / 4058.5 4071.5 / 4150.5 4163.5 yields 3.52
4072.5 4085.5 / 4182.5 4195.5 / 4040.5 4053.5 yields 3.78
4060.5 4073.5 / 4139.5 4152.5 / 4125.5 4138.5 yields 3.36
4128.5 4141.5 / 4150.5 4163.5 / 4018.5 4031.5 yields 3.72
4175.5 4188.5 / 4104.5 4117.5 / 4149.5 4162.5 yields 3.71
